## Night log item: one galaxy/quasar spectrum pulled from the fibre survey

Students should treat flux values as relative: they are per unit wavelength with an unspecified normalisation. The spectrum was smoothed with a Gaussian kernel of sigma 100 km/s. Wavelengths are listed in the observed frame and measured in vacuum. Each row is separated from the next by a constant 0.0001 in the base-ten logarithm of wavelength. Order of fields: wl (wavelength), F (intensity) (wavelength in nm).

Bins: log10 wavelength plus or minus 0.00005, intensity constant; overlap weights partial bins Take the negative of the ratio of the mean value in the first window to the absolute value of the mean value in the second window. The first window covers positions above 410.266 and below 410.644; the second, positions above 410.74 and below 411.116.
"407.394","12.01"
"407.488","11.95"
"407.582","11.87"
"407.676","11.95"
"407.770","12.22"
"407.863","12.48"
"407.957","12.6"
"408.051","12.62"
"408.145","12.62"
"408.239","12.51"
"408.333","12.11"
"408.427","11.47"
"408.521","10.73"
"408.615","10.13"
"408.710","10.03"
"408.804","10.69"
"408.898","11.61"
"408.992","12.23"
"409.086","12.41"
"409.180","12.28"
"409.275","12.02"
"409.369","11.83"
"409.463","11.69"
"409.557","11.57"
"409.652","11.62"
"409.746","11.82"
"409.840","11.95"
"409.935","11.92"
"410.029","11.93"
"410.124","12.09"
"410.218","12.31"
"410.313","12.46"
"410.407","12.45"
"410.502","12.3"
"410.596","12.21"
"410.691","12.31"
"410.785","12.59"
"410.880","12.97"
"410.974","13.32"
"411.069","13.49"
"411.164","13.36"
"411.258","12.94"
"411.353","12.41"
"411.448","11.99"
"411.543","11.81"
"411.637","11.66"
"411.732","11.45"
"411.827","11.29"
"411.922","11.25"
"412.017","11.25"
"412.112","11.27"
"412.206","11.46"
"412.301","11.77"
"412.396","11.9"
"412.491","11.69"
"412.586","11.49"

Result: -0.94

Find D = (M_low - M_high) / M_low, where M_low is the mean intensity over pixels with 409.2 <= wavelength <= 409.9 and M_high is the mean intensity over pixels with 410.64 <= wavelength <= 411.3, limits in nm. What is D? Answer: -0.10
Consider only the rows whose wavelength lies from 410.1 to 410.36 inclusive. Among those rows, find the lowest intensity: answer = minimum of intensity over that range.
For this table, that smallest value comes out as 12.09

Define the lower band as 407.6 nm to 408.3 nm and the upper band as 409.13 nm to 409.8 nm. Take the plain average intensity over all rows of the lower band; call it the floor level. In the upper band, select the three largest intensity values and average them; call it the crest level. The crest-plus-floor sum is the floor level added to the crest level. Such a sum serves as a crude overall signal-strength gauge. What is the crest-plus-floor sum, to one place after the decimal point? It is 24.5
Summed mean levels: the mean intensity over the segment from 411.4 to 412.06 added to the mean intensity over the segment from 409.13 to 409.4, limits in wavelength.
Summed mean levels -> 23.6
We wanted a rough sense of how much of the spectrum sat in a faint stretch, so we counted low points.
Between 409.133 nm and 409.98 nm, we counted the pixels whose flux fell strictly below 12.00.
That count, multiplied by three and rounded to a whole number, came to 21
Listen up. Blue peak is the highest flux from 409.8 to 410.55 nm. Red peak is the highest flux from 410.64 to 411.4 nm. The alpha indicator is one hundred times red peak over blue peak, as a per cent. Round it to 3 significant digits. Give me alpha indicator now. 108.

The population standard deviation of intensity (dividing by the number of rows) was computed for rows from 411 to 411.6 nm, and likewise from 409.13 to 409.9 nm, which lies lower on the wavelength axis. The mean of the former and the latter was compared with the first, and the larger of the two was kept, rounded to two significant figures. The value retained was 0.64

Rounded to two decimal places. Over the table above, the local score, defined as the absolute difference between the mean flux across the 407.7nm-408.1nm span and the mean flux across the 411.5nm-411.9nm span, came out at 0.93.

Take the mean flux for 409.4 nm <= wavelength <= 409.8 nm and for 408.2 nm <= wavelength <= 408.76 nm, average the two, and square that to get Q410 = 130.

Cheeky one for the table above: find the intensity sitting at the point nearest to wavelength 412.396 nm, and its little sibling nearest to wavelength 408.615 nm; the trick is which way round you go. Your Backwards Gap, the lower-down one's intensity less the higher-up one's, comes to -1.8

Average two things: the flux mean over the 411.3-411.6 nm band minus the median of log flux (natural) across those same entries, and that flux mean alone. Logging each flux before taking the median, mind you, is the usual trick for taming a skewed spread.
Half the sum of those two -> 10.83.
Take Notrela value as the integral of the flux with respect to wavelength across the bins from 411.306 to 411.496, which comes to 2.31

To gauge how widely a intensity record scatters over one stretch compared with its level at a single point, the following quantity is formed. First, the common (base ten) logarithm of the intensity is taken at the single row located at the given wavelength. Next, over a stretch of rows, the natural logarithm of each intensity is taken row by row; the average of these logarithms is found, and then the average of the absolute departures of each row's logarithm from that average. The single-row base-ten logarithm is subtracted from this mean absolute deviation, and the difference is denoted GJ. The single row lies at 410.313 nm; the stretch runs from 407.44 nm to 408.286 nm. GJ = -1.07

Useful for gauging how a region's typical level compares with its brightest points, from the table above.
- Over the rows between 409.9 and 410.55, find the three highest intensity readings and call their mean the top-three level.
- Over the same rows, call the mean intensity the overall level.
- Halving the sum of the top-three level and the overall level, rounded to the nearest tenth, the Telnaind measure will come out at 12.3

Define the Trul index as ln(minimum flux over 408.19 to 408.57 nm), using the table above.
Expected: 2.373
